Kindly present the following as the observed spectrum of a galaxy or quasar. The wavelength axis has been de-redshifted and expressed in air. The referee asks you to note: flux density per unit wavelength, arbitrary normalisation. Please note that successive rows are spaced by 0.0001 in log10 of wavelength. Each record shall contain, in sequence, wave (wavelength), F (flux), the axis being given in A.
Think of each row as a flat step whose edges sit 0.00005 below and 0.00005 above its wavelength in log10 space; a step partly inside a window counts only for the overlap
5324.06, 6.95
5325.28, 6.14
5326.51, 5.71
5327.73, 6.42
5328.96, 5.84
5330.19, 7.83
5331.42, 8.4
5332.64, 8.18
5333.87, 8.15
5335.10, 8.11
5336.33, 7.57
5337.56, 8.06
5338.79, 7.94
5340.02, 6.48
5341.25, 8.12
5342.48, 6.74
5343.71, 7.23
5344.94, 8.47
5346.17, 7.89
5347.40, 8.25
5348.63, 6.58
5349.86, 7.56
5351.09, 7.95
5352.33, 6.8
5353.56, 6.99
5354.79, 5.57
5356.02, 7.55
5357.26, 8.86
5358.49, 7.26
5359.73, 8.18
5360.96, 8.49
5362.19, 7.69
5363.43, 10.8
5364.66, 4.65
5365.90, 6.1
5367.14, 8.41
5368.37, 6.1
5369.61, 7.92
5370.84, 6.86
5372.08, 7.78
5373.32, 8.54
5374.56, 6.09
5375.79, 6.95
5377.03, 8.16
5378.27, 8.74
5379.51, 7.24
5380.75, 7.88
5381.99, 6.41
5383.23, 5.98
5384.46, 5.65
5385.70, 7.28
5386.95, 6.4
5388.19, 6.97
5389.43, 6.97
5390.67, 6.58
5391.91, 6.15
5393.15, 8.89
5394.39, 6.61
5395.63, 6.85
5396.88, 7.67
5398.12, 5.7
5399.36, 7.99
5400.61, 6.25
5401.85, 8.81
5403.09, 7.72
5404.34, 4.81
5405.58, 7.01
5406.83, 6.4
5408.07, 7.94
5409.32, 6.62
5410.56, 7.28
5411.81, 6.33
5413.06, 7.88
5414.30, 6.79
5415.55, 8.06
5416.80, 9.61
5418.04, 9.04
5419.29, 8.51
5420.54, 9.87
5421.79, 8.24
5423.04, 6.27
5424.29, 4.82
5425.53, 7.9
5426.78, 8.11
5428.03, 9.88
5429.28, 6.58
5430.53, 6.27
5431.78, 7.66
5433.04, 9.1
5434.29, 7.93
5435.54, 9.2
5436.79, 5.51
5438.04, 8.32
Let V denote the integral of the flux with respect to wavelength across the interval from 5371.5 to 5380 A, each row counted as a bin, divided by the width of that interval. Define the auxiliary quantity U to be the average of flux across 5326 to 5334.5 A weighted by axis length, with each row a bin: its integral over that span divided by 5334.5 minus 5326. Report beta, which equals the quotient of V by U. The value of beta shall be 1.06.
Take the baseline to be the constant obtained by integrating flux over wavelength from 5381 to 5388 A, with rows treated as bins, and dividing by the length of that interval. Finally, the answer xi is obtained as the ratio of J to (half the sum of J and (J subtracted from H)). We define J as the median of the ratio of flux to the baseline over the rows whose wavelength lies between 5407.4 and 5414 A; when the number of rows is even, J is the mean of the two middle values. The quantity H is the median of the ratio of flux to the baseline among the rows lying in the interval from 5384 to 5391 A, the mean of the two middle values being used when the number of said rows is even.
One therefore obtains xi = 2.15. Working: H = 1.05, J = 1.13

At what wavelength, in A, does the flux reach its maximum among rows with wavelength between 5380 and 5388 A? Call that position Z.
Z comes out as 5380.75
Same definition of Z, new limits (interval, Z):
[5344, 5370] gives 5363.43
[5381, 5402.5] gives 5393.15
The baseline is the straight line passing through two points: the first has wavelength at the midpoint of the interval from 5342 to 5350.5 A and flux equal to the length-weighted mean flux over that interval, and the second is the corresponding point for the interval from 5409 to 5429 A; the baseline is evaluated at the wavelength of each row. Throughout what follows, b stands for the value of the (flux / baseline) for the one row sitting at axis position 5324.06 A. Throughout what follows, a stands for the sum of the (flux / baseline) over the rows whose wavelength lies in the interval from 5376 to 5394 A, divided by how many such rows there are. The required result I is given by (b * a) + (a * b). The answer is 1.71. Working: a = 0.92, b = 0.93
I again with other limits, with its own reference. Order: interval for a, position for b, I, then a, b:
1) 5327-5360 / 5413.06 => 2.01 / 1.00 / 1.01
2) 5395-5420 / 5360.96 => 2.11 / 0.95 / 1.12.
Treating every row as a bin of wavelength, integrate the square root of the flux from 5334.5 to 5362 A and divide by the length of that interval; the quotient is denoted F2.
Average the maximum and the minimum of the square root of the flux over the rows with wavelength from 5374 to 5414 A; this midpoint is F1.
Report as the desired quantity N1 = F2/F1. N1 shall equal 1.063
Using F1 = 2.59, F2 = 2.75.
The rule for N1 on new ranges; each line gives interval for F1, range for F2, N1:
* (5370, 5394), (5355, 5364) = 1.070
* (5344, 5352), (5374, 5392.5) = 0.958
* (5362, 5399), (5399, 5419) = 0.998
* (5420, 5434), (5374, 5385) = 0.991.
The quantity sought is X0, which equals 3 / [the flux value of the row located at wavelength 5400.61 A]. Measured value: 0.48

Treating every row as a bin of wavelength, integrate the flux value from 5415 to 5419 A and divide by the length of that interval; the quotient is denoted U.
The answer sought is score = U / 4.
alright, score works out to 2.22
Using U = 8.9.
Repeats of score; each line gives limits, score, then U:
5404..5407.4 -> 1.54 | 6.2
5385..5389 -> 1.71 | 6.8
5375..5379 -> 1.96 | 7.9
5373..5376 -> 1.78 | 7.1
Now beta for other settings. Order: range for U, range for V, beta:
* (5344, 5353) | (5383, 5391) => 0.86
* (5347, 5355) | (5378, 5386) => 0.97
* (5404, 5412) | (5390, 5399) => 1.04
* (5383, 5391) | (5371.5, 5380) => 1.16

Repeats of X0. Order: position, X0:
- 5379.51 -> 0.41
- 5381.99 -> 0.47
